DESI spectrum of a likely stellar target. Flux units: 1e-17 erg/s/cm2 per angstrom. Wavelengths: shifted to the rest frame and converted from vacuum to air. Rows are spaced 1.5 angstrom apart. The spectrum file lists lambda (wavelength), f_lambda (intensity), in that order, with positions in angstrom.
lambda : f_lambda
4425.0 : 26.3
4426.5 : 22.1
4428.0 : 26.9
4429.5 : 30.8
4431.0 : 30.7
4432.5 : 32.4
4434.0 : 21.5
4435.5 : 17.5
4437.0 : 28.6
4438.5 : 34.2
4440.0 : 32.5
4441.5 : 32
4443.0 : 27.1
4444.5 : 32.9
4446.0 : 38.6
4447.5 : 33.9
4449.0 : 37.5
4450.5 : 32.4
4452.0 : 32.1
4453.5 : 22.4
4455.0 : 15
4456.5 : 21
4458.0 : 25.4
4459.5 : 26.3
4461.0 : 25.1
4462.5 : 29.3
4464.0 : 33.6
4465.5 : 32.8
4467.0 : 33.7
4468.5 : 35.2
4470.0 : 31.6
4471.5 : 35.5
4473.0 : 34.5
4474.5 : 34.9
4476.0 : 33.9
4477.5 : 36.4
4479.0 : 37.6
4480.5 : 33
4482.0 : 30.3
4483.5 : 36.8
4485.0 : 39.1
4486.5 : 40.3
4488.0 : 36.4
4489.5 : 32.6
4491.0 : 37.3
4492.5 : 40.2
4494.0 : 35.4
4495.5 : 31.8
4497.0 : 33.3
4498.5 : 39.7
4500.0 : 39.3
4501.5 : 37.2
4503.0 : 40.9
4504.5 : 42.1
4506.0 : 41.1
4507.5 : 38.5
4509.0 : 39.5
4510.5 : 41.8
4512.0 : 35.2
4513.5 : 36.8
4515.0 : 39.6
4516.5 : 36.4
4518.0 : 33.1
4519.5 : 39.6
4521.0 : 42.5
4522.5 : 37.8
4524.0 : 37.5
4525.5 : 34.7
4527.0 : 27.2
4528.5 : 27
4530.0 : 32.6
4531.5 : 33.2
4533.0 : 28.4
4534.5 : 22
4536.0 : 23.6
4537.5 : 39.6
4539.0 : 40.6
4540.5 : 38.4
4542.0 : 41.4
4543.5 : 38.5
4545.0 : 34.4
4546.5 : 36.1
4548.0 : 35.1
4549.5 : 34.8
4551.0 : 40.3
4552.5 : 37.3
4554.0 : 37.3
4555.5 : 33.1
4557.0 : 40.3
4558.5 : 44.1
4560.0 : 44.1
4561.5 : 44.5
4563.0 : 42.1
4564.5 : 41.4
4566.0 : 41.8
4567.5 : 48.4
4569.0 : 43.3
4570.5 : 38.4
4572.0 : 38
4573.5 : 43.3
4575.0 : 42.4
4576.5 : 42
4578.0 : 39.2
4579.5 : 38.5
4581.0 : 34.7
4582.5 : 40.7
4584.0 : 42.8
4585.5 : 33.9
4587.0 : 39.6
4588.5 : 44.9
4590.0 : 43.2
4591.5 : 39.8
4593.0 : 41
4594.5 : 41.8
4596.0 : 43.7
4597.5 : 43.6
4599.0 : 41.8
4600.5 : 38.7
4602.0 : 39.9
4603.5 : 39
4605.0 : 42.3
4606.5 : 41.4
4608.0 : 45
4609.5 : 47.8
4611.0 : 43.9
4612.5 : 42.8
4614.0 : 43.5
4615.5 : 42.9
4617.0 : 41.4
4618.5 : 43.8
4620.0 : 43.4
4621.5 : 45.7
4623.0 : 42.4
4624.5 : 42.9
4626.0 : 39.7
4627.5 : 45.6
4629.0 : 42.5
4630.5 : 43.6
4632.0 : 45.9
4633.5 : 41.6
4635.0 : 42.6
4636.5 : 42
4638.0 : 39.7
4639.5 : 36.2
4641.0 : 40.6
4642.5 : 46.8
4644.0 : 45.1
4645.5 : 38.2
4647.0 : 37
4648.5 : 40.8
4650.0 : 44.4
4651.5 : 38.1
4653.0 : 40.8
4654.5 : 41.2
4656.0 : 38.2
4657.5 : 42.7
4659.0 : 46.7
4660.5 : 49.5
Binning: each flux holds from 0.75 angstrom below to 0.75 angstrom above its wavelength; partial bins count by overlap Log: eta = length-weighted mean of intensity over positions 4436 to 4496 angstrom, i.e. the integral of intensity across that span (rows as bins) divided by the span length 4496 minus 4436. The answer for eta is 32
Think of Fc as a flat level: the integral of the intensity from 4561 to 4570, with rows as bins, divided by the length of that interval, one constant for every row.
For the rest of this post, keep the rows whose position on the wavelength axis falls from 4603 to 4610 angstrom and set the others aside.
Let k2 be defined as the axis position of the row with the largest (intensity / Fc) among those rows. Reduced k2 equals 4609.5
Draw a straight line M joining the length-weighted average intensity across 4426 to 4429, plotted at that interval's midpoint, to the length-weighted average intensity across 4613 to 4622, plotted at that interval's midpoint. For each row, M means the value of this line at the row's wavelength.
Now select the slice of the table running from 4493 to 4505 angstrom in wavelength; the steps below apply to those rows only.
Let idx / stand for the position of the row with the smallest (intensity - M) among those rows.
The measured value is 4495.5 angstrom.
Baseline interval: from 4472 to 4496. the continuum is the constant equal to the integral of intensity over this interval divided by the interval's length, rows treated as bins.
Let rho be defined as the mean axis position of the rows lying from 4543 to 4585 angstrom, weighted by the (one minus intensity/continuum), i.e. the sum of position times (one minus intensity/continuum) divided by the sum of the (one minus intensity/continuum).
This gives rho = 4567.7 angstrom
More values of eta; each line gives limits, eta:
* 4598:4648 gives 42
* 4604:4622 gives 44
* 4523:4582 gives 37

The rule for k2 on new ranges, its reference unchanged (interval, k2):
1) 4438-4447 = 4446.0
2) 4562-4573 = 4567.5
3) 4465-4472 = 4471.5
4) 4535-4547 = 4542.0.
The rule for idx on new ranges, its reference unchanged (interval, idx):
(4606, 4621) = 4617.0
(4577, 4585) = 4581.0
